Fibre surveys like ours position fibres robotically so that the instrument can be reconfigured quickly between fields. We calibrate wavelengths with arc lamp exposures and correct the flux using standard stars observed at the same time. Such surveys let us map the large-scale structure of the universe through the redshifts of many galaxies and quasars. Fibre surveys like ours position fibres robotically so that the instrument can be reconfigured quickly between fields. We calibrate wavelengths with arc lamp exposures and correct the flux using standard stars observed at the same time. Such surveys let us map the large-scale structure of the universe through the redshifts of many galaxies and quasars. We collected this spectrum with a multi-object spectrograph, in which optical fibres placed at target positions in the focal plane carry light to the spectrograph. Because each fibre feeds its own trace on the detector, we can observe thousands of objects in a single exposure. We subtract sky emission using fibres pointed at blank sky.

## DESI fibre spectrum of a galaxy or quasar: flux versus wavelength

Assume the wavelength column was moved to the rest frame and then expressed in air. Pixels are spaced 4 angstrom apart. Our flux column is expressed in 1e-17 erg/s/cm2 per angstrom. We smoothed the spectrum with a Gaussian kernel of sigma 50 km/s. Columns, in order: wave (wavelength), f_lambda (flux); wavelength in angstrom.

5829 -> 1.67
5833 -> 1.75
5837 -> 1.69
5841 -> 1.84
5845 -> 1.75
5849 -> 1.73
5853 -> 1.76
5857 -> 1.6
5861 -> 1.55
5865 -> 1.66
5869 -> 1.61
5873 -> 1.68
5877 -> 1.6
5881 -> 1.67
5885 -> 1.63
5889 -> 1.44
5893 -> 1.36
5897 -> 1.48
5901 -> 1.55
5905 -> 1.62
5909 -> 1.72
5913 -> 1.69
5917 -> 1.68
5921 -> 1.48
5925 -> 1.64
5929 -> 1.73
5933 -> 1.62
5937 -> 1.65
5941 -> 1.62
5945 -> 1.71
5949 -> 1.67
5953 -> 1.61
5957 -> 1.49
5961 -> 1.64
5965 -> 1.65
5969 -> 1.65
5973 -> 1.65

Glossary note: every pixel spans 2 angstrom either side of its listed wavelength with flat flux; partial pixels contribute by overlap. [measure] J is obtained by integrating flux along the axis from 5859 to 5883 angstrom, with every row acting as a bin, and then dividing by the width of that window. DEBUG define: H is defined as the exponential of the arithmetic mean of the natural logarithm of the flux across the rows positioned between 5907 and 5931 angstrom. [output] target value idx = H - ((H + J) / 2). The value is 0.01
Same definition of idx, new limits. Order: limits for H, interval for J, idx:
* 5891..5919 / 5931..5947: -0.03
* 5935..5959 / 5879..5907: 0.04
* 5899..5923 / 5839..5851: -0.08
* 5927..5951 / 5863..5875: 0.01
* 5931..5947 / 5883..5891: 0.06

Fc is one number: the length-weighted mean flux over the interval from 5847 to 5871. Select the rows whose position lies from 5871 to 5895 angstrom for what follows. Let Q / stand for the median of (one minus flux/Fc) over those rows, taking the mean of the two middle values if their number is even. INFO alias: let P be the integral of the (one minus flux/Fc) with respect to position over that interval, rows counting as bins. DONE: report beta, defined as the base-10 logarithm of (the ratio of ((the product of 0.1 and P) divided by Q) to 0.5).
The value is 1.1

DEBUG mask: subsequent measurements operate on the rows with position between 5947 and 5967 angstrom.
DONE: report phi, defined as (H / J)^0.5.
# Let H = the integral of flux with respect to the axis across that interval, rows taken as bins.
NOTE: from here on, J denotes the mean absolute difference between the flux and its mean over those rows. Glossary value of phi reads 25.5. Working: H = 32.2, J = 0.050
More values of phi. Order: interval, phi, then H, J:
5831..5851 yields 31.6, 35.0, 0.035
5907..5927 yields 22.4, 32.8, 0.066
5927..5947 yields 27.8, 33.3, 0.043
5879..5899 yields 16.8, 30.3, 0.107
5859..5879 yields 28.5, 32.4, 0.040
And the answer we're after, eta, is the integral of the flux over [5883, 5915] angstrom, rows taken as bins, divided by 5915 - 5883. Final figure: 1.56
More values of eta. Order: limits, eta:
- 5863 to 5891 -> 1.61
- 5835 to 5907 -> 1.62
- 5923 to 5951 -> 1.66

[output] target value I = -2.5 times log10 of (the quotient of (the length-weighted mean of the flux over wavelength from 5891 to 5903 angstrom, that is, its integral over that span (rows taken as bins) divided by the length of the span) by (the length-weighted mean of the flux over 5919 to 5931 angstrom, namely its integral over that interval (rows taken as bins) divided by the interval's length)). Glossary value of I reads 0.11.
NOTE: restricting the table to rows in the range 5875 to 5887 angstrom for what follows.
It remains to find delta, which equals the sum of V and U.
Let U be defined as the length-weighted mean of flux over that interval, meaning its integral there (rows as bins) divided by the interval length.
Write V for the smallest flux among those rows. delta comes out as 3.23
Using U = 1.63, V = 1.6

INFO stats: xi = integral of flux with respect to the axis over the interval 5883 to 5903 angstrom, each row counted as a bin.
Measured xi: 29.8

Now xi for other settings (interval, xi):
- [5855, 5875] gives 32.4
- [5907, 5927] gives 32.8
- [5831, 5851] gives 35.0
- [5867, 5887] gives 32.8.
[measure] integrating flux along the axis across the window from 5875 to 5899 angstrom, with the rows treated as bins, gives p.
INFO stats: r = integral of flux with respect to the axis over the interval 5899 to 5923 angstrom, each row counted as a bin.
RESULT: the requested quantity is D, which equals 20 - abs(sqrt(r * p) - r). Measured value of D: 18.9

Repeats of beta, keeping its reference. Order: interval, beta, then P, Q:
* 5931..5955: 0.2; 0.07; 0.010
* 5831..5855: 0.7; -1.48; -0.060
